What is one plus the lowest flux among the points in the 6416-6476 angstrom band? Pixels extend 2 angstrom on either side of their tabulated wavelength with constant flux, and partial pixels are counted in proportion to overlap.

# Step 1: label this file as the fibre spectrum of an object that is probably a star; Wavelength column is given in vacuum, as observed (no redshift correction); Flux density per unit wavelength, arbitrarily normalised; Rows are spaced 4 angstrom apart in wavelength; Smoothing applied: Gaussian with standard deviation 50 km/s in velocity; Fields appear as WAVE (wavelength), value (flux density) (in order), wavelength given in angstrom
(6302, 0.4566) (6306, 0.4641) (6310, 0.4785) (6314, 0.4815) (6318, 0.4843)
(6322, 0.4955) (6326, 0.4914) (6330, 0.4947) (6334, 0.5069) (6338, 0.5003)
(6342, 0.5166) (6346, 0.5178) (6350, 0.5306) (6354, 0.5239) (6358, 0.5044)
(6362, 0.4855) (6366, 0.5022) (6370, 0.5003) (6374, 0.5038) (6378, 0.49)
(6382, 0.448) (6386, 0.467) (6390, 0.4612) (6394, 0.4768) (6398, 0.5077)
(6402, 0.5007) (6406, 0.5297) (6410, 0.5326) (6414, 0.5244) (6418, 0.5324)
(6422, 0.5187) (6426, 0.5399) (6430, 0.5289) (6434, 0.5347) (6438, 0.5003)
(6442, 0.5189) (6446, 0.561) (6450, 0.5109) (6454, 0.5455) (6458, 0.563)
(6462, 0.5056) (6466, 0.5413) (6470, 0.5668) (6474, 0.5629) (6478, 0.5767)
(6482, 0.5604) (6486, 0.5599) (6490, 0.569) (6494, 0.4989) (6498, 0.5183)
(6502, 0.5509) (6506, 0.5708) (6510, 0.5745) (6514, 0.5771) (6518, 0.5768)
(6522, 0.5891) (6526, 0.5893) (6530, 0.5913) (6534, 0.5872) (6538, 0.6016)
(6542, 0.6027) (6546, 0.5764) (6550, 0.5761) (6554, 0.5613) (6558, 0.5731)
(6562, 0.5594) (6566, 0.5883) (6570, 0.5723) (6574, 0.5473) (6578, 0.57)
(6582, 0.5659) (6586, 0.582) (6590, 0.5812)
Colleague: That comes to 1.50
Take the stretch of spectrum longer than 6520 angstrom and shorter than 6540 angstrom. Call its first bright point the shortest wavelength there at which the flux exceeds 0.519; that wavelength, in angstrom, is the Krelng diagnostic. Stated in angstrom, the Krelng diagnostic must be 6522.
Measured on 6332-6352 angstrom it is 6350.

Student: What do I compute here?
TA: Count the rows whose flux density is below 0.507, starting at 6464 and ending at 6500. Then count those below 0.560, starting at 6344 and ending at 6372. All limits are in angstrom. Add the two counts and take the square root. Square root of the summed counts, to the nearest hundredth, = 2.83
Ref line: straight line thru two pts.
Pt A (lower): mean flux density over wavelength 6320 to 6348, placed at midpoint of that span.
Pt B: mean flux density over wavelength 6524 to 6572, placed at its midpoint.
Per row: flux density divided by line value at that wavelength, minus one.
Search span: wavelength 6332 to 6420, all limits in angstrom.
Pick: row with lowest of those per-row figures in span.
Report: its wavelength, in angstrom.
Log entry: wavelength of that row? 6382 angstrom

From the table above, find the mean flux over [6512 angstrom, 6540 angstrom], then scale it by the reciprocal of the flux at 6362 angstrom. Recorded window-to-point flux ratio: 1.21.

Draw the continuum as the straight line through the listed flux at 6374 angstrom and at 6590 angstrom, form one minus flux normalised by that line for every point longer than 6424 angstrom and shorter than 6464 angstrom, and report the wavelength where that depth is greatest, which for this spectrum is 6462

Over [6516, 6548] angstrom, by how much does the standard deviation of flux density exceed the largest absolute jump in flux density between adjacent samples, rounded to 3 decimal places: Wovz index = -0.017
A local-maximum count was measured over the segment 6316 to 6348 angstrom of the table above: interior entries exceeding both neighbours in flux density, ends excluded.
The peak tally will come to 2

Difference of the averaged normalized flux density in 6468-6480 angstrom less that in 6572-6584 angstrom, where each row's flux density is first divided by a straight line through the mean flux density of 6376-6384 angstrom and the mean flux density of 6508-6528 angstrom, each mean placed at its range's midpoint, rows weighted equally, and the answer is 0.152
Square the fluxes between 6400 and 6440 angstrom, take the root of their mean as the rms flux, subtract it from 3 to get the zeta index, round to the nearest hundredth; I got 2.48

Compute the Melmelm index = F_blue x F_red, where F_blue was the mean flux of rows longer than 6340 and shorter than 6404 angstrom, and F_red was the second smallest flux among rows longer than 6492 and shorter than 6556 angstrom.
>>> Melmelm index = 0.257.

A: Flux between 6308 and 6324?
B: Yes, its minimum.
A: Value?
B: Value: 0.4785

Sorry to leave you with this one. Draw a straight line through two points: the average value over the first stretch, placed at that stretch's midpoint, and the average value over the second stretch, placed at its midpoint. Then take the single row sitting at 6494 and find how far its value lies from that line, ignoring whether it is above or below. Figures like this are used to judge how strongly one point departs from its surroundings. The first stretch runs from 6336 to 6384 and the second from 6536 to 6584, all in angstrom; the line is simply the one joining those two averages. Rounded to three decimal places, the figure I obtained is 0.052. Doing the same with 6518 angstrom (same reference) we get 0.018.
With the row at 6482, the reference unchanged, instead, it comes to 0.014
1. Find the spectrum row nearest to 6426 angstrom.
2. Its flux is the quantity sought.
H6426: 0.5399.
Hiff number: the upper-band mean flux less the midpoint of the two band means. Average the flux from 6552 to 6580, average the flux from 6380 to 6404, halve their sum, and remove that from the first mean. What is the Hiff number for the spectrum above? 0.045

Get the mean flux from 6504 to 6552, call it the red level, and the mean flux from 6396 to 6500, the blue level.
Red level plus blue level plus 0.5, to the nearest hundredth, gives 1.62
